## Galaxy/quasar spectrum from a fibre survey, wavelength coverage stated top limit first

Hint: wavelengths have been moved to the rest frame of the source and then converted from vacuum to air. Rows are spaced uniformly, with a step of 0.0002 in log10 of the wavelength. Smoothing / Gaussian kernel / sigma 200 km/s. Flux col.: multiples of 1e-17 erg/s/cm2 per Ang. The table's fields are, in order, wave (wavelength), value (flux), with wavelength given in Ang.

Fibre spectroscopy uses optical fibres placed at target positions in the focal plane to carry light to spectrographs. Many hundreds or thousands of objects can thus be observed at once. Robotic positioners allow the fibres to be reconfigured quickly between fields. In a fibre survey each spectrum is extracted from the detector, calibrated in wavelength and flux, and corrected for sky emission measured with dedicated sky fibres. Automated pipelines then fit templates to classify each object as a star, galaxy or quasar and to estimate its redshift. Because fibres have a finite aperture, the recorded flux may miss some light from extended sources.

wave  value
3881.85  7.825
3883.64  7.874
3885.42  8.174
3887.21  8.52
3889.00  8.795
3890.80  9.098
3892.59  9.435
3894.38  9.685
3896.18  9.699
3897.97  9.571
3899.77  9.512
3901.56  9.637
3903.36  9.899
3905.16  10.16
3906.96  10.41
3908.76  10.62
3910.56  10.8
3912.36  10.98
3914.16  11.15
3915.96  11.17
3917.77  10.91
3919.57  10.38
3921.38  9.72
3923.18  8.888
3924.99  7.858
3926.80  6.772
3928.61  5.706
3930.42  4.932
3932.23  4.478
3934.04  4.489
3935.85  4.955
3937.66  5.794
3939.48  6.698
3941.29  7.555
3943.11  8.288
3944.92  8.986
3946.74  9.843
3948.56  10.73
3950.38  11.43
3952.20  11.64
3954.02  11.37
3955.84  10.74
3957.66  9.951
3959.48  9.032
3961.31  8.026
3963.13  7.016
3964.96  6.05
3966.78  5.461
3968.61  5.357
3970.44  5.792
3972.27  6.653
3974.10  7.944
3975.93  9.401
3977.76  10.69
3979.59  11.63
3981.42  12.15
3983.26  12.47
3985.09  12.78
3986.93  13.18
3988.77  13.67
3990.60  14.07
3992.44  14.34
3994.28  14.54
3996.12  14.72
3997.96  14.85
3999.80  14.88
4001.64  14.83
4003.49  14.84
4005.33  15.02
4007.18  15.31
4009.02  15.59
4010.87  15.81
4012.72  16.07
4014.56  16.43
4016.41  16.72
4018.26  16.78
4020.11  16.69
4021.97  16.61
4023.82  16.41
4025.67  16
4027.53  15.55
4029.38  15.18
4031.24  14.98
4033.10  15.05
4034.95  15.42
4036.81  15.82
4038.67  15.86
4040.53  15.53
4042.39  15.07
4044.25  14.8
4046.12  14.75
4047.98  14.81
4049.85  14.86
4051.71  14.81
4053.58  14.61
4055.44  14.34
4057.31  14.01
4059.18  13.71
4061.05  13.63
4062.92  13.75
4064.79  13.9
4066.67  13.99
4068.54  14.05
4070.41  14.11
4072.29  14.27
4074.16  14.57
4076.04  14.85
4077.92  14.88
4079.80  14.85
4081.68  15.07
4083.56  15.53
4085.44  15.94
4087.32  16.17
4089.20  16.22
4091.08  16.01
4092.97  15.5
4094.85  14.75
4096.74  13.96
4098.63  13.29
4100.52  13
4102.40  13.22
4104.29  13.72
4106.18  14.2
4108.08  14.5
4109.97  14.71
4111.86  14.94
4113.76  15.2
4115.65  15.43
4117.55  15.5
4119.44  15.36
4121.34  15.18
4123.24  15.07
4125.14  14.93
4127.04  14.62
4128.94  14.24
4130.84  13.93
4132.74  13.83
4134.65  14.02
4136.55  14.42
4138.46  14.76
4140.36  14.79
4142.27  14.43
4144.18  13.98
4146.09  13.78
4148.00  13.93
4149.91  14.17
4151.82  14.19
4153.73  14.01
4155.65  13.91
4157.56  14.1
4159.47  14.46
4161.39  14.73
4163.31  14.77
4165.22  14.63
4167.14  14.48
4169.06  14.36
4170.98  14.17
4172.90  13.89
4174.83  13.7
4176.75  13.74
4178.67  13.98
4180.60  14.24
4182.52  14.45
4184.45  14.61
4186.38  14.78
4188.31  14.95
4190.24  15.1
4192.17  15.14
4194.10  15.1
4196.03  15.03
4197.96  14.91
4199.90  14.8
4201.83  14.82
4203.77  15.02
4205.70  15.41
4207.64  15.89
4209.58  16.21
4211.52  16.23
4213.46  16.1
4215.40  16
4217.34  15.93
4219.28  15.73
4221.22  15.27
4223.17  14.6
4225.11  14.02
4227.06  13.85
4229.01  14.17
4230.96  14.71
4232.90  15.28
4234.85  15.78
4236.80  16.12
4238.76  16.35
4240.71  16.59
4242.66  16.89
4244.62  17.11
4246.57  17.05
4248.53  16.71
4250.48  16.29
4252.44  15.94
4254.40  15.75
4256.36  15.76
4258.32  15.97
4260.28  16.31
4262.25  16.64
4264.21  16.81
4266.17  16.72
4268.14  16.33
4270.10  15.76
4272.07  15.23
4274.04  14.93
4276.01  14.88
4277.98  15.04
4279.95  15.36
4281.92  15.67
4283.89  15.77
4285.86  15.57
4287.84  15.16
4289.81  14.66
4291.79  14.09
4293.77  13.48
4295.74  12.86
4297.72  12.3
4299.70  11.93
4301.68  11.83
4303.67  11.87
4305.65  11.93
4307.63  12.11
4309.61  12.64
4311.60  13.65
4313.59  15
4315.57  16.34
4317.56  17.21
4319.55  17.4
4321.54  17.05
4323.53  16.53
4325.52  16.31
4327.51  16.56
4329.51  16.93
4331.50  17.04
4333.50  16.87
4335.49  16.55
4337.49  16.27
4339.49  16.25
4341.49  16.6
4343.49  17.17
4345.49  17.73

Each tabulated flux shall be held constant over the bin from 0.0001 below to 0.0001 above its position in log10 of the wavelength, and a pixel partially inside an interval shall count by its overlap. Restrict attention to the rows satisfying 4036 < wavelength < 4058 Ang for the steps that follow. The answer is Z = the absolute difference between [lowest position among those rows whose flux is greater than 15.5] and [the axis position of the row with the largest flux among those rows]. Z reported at 1.9 Ang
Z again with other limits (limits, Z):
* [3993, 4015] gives 5.5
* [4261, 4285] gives 2.0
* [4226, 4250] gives 9.8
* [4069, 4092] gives 5.6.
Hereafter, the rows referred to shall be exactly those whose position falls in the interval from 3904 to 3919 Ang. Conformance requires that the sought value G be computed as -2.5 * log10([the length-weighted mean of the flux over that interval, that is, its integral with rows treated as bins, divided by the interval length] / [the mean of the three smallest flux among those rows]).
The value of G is -0.037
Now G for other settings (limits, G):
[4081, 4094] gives -0.030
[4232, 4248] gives -0.046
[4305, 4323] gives -0.216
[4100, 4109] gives -0.036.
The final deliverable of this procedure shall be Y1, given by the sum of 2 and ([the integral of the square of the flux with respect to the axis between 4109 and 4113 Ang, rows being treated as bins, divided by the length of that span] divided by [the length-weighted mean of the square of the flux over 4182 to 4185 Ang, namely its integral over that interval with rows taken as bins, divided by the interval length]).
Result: 3.04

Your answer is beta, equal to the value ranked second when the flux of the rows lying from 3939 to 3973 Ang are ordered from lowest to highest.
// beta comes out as 5.461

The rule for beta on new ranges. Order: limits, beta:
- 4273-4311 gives 11.87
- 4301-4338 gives 11.87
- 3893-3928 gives 7.858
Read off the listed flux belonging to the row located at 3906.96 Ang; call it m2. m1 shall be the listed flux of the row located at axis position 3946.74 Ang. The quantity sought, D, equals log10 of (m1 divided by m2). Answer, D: -0.024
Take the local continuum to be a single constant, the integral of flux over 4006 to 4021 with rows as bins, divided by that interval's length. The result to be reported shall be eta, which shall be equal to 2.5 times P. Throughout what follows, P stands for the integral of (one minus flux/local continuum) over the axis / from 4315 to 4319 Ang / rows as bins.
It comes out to -0.5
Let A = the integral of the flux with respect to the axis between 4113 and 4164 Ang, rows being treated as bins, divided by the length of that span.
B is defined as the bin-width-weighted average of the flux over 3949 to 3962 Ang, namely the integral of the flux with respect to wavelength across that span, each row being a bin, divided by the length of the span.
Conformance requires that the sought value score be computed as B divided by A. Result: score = 0.71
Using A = 14.5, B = 10.4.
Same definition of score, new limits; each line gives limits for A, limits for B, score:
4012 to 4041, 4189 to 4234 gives 0.95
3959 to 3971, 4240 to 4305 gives 2.30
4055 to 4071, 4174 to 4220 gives 1.08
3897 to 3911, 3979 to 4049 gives 1.49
